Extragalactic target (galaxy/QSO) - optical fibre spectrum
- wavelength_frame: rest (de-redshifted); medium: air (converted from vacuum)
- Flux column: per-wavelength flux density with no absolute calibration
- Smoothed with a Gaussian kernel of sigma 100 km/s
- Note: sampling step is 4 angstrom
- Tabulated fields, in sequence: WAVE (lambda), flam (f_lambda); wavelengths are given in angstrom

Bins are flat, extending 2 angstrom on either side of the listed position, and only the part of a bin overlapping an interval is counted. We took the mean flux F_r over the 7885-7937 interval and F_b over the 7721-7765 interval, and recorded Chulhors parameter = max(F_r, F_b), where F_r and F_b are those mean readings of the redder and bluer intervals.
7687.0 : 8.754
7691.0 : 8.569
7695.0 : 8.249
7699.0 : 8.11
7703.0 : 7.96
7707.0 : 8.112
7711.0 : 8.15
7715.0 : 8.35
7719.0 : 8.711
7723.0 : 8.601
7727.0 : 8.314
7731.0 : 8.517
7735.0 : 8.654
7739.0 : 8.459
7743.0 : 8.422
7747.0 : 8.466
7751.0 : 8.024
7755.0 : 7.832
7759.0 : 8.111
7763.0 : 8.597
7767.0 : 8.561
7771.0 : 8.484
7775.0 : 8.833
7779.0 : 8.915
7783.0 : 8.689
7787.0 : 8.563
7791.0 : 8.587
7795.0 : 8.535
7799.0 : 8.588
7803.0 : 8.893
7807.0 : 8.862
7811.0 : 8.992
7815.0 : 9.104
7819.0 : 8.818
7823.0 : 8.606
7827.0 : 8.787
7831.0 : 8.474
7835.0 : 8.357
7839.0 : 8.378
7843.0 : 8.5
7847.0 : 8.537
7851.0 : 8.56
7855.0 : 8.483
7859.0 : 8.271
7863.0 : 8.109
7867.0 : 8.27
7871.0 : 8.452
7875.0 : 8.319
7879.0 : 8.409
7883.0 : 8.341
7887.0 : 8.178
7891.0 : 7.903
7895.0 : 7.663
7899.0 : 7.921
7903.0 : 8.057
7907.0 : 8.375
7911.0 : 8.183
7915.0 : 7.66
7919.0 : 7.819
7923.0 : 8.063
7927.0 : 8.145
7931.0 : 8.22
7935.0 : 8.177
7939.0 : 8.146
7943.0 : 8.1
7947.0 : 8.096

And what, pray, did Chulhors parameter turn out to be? 8.36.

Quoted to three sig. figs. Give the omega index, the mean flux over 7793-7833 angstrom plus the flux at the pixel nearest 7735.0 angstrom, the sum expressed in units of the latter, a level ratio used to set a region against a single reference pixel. 2.01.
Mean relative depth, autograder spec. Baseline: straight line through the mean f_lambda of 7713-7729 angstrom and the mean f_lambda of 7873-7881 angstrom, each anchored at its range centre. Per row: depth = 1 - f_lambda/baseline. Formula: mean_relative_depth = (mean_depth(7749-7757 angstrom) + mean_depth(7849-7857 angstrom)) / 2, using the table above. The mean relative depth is 0.024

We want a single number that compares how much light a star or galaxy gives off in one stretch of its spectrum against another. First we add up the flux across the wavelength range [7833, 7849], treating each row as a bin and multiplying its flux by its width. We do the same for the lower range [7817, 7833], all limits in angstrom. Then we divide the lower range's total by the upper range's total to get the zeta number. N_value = 1.03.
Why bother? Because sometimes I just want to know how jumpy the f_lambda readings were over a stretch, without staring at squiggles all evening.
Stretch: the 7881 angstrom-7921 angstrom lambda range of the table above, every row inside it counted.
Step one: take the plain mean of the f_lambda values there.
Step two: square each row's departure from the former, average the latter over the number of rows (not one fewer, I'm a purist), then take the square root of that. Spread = 0.25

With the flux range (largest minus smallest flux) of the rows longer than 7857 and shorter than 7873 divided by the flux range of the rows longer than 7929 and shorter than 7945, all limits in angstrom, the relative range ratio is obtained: 2.9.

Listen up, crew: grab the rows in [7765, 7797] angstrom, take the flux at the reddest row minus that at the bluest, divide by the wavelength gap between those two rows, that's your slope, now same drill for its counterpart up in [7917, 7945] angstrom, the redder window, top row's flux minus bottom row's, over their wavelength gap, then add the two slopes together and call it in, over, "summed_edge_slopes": 0.011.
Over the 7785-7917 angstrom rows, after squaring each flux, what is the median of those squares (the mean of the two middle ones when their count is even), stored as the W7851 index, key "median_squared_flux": 71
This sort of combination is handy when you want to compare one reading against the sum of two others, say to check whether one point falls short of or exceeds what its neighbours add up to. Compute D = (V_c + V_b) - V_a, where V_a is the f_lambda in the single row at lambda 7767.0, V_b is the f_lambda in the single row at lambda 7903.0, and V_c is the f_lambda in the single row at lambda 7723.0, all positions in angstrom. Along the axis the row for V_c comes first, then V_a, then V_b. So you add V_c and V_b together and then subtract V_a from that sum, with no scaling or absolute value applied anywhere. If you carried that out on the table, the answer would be 8.10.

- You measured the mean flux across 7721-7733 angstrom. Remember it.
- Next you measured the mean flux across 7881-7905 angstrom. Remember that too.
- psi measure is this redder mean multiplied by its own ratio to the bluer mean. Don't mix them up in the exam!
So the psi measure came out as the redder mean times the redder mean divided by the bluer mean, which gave 7.6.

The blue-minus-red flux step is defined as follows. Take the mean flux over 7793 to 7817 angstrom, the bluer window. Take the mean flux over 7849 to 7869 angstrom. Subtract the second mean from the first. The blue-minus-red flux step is 0.49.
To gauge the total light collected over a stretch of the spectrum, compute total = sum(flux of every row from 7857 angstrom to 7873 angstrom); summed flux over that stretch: 33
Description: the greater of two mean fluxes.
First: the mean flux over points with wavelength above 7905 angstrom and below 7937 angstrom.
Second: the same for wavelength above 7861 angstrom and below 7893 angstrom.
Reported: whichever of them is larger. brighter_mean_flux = 8.25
